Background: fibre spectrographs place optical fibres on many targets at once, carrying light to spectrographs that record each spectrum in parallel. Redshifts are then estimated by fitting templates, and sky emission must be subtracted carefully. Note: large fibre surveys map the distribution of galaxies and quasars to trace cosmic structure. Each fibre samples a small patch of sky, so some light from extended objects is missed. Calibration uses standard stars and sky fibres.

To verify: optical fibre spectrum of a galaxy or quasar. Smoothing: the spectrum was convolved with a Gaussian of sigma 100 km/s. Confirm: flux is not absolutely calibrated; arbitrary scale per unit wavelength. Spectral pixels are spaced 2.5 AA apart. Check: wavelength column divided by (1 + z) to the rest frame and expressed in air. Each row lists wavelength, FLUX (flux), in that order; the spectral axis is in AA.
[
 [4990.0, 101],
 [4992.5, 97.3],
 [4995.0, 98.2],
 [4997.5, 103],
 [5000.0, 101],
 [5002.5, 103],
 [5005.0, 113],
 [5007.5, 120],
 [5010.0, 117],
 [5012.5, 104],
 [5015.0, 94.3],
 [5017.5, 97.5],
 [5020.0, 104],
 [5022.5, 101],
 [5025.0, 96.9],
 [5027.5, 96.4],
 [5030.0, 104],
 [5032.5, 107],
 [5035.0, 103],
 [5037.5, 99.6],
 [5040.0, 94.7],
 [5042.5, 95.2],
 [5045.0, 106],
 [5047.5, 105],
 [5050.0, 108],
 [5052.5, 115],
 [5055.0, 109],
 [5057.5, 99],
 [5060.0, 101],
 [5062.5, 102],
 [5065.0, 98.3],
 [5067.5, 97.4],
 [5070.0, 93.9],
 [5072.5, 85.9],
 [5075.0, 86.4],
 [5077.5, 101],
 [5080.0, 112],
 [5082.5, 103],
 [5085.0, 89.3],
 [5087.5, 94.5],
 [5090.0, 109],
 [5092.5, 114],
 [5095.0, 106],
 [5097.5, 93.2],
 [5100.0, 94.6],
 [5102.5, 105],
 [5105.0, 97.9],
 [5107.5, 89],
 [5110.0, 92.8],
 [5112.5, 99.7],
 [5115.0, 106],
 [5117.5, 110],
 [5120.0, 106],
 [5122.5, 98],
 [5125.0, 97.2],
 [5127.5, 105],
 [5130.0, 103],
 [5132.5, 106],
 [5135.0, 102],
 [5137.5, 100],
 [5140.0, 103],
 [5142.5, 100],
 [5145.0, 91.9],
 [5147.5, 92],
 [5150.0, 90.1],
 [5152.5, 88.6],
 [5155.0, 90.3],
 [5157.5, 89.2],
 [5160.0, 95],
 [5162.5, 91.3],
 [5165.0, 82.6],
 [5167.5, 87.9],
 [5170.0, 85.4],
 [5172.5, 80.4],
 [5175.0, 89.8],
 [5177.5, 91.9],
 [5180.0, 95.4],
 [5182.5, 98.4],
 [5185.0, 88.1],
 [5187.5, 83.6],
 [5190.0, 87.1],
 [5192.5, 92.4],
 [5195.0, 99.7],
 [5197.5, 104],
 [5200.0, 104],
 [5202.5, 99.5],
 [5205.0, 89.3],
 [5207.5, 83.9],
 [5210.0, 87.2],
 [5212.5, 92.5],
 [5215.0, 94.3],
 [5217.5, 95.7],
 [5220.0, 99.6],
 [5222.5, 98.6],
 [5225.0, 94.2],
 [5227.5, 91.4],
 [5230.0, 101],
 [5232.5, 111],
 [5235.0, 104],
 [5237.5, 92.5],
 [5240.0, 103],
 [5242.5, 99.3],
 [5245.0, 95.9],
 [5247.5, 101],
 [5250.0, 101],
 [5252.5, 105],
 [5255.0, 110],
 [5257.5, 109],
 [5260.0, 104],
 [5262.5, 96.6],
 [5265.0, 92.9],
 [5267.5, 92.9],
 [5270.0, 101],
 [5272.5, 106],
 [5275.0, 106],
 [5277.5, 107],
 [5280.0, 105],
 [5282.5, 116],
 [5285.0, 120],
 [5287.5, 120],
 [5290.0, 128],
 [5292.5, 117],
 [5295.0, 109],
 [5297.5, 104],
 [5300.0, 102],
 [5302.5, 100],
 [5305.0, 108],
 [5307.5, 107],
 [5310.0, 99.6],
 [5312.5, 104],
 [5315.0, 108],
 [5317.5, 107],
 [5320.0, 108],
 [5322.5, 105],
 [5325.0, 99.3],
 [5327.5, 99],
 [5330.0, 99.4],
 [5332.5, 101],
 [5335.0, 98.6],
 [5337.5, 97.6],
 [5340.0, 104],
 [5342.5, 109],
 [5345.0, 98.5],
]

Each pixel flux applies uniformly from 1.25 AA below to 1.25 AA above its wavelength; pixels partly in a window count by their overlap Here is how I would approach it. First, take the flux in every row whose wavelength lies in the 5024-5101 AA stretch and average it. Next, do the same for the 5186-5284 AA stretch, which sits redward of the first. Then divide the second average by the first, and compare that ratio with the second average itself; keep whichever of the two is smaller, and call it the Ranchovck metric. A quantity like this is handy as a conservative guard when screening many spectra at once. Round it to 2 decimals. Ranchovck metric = 0.98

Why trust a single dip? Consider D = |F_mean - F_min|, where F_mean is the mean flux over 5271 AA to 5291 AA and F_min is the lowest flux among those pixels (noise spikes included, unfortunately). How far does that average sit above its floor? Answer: 8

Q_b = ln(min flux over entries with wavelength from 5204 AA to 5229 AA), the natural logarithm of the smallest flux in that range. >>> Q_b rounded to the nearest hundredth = 4.43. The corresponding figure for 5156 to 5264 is 4.39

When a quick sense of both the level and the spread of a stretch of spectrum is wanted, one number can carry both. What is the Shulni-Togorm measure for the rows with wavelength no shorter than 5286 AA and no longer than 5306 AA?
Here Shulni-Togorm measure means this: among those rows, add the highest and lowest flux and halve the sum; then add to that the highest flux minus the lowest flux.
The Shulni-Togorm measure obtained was 142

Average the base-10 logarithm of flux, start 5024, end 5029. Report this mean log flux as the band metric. 1.99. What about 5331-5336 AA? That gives 2.00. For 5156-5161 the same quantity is 1.96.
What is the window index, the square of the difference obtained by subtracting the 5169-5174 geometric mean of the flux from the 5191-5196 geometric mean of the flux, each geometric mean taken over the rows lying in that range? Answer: 172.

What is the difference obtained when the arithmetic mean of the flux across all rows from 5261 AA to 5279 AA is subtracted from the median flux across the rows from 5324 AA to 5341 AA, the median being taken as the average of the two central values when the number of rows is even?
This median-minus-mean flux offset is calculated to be -1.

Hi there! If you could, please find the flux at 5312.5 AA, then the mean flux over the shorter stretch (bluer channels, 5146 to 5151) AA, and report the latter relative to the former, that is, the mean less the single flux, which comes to -13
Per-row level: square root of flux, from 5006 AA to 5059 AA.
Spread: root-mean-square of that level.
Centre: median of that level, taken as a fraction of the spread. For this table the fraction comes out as 1.00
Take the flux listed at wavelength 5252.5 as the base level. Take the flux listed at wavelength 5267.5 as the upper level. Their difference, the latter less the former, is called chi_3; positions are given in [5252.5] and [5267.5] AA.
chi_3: -12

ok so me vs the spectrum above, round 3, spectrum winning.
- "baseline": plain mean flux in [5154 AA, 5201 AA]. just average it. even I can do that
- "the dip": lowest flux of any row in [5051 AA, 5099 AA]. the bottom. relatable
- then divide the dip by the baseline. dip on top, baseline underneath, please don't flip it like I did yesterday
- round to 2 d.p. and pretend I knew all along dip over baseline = 0.94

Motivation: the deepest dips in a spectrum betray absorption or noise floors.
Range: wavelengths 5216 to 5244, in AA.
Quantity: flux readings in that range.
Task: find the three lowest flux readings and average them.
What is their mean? 93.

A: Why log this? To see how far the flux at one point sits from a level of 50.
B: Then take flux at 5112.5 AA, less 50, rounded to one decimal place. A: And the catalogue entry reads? 49.7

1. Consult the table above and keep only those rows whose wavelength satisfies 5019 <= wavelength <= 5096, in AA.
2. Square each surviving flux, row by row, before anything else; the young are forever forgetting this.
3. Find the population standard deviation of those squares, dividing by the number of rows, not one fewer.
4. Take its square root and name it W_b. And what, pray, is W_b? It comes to 38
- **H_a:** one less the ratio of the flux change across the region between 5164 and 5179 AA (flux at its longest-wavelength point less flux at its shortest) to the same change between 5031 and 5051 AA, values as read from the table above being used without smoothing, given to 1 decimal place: -8.3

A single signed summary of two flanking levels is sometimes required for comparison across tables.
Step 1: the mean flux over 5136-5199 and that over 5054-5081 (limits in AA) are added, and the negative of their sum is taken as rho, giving -191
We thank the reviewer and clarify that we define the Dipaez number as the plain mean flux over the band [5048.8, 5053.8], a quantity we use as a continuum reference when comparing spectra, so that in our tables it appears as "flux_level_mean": 112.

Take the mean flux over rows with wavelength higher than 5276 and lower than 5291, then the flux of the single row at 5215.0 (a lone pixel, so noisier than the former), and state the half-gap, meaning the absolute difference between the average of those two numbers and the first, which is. 11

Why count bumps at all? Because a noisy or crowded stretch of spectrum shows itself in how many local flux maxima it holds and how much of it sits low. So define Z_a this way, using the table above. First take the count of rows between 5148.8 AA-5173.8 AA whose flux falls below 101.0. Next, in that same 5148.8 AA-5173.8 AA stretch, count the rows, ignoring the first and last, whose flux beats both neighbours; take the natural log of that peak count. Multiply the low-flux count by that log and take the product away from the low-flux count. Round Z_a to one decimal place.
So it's -1.0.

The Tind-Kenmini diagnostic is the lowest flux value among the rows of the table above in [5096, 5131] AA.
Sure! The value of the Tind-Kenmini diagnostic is 89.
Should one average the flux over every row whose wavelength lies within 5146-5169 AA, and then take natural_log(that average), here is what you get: 4.50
